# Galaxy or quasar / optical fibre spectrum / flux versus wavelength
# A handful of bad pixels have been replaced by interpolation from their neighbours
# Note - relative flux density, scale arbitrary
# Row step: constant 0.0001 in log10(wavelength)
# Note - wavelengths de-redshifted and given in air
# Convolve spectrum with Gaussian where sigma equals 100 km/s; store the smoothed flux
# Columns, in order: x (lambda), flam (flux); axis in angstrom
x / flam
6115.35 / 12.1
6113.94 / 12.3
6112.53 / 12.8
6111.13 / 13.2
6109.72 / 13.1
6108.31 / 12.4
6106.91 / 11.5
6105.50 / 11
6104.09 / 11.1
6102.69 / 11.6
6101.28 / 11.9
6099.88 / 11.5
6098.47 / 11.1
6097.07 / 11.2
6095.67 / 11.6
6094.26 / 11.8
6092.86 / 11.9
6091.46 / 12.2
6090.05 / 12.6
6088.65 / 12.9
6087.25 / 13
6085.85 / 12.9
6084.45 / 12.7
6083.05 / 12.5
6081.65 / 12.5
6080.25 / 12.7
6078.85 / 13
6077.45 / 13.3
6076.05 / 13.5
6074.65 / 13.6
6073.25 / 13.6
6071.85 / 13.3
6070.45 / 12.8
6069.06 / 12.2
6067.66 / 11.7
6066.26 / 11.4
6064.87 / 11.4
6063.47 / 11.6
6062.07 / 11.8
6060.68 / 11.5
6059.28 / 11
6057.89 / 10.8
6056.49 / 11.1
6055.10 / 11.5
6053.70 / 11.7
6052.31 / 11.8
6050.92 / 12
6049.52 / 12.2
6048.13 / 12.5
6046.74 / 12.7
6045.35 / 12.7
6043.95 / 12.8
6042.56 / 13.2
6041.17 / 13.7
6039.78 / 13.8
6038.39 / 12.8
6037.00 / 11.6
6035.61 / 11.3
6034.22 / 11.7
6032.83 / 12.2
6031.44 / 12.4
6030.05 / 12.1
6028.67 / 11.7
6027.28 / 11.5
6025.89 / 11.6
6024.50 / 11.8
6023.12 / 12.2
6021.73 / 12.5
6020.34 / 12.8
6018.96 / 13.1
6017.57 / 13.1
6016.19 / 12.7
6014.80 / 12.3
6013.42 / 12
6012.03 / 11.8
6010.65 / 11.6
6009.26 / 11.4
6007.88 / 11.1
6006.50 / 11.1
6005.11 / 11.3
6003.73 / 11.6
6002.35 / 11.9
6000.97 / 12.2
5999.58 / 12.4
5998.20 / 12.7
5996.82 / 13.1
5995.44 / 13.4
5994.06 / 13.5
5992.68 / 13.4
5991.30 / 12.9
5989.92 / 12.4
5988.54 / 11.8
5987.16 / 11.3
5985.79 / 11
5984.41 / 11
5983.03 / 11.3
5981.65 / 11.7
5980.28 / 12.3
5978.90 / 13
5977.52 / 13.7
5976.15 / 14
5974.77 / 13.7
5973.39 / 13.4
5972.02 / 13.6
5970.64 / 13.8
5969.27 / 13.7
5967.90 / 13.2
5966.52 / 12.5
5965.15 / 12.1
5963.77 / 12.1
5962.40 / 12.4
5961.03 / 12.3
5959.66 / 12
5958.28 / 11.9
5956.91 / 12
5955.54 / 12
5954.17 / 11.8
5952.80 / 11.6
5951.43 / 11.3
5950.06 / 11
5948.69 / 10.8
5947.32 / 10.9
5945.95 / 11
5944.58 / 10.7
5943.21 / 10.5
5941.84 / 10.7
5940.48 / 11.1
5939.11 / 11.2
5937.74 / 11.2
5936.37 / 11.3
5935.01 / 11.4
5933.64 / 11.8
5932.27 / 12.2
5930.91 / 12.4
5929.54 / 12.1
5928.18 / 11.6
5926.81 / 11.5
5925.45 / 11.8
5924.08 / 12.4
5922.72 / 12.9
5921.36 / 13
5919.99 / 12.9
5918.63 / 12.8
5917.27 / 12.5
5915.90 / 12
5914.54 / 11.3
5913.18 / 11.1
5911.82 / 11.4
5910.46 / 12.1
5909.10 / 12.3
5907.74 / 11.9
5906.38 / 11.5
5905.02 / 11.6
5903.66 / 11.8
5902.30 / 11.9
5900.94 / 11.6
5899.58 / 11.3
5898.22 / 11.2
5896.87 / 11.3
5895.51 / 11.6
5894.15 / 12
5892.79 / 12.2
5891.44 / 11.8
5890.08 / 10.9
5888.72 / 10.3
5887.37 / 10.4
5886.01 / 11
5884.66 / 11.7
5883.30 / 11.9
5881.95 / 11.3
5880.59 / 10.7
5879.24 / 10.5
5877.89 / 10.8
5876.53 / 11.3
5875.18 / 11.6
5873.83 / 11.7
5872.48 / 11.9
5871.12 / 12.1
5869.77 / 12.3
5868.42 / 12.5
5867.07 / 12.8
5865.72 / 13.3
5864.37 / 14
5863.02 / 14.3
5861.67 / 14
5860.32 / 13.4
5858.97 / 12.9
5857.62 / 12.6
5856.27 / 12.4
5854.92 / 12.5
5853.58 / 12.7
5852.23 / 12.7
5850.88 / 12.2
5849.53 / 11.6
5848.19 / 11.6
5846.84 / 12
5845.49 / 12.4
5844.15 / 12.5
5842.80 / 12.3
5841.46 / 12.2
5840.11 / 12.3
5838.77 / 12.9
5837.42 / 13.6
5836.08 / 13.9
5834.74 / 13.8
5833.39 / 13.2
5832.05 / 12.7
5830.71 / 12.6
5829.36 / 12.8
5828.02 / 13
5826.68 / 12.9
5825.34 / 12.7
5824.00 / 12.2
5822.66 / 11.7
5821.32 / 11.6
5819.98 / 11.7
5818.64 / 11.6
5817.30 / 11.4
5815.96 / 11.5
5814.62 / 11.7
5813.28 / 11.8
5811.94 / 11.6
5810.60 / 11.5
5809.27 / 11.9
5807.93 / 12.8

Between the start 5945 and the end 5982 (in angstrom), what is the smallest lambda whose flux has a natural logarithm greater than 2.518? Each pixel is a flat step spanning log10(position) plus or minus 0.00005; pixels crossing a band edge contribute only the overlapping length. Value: 5966.52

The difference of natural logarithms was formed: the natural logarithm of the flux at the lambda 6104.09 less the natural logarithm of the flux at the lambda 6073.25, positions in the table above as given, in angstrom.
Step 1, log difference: -0.20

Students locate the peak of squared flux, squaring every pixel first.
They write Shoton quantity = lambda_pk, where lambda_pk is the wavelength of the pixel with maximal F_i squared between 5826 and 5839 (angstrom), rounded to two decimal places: 5836.08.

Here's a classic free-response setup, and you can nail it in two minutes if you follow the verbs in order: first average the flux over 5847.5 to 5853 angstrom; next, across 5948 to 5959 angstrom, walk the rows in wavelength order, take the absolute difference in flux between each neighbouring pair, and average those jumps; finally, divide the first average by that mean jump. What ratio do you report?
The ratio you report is 65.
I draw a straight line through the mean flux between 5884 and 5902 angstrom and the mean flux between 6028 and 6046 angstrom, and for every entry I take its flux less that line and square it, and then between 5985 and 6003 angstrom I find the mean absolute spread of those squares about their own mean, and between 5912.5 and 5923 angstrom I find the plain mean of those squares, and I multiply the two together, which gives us 0.6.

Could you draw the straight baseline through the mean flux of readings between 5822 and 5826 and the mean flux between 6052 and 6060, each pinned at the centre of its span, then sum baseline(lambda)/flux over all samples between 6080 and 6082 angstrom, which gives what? 1.78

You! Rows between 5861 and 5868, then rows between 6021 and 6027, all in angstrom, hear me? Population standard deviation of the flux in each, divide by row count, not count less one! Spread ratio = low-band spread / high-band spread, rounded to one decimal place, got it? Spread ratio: 1.6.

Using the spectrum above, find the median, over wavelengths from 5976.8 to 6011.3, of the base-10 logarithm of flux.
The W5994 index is 1.08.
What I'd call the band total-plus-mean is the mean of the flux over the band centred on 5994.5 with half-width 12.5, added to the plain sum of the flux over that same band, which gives 230.4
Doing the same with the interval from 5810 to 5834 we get 230.3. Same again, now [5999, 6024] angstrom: 229.2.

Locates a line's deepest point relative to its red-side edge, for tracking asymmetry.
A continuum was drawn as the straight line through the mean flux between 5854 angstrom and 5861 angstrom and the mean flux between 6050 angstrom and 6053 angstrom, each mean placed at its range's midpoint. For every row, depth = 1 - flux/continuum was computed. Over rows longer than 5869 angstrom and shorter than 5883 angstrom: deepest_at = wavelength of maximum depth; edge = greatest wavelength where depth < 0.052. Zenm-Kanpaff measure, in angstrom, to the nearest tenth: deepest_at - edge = 8.1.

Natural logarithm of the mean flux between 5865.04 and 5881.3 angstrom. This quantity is 2.47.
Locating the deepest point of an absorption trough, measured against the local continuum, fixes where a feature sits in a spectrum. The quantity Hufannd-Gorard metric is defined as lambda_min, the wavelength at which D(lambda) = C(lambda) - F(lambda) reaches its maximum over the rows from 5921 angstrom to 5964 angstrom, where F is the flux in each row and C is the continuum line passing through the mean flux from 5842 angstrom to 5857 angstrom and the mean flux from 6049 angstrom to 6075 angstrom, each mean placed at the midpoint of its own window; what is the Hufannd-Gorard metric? 5943.21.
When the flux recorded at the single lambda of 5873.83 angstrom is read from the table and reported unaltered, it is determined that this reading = 11.7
